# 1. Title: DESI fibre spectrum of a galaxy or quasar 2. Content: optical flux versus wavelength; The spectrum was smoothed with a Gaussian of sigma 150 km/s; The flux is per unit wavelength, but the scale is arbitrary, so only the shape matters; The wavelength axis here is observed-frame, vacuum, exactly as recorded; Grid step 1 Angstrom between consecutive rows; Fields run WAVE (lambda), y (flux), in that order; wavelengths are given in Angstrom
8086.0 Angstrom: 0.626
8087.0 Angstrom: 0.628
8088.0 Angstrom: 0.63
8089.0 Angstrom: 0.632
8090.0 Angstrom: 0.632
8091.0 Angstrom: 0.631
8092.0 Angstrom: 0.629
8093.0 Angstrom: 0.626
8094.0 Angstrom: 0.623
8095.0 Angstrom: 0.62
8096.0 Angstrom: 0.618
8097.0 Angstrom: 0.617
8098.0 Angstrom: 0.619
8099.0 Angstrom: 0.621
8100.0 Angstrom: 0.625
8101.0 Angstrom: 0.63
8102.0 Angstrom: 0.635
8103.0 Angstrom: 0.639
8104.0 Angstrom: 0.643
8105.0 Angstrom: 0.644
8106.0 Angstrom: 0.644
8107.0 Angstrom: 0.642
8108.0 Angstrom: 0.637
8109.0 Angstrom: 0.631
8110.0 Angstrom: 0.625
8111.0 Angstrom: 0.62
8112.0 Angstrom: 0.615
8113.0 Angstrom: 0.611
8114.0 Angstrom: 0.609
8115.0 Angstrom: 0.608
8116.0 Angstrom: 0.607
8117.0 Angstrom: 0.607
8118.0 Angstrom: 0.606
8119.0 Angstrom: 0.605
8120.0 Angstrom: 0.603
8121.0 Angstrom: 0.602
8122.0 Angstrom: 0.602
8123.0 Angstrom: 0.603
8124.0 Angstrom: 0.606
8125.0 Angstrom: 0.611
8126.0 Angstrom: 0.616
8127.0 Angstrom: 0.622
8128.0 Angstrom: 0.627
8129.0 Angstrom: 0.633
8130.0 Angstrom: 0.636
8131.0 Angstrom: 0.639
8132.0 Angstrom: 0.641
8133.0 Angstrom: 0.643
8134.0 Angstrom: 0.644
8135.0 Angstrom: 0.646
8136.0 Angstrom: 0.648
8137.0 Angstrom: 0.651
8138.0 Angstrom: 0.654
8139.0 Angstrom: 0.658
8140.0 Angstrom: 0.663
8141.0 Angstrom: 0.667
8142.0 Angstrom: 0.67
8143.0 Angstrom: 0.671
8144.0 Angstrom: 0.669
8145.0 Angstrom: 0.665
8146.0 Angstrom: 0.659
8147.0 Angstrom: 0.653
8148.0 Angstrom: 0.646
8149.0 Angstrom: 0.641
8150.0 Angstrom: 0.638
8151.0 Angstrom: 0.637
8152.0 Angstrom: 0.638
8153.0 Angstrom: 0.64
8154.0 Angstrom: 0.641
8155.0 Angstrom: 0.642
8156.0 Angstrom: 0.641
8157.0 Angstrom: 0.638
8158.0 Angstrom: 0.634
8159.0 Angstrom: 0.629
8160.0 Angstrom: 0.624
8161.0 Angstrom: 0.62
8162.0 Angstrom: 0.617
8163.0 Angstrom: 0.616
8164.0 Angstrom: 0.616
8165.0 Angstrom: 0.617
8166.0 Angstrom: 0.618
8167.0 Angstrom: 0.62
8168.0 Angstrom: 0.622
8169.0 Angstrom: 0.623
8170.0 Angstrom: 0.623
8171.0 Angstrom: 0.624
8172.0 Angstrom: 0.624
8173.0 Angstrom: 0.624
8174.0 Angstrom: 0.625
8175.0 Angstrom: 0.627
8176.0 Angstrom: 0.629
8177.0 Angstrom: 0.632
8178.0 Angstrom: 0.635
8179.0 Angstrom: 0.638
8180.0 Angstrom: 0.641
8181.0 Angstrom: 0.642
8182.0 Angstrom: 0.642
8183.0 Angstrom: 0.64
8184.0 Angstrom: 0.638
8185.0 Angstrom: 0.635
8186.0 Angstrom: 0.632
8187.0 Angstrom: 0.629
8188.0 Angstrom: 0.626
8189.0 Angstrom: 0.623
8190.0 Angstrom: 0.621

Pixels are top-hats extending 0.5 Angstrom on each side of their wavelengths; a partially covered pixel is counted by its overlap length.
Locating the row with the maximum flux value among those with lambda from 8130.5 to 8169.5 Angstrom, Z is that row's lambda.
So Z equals 8143.0 Angstrom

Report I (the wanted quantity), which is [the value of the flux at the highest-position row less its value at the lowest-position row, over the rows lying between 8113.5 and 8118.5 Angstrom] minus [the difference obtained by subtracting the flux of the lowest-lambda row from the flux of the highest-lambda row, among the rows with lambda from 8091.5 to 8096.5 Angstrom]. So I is 0.008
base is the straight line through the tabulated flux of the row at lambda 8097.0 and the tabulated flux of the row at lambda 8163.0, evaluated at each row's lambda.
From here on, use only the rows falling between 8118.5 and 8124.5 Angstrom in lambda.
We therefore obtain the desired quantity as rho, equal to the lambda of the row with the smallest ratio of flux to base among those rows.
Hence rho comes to 8121.0 Angstrom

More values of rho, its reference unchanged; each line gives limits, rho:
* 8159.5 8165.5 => 8163.0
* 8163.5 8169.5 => 8164.0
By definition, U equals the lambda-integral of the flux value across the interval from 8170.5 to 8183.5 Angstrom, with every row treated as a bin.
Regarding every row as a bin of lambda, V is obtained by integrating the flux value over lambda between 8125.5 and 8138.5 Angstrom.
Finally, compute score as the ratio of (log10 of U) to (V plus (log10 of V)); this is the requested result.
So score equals 0.099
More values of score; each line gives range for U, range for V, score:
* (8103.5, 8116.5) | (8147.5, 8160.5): 0.099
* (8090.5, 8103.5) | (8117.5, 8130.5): 0.103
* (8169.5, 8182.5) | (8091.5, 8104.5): 0.101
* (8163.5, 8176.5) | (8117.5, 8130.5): 0.102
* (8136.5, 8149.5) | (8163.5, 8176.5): 0.104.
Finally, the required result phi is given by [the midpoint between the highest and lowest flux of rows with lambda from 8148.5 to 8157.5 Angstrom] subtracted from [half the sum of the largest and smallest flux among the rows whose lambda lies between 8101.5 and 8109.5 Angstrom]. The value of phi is 0.00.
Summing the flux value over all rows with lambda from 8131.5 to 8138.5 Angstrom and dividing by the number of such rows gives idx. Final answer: 0.647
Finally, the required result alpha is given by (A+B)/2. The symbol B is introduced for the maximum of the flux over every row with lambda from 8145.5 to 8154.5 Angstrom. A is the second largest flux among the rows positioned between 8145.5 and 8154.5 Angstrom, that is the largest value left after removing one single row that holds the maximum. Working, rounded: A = 0.653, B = 0.659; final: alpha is 0.656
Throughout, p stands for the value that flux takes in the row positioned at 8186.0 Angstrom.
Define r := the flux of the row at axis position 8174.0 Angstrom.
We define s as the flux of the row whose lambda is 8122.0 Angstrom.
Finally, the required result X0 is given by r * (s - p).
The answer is -0.019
